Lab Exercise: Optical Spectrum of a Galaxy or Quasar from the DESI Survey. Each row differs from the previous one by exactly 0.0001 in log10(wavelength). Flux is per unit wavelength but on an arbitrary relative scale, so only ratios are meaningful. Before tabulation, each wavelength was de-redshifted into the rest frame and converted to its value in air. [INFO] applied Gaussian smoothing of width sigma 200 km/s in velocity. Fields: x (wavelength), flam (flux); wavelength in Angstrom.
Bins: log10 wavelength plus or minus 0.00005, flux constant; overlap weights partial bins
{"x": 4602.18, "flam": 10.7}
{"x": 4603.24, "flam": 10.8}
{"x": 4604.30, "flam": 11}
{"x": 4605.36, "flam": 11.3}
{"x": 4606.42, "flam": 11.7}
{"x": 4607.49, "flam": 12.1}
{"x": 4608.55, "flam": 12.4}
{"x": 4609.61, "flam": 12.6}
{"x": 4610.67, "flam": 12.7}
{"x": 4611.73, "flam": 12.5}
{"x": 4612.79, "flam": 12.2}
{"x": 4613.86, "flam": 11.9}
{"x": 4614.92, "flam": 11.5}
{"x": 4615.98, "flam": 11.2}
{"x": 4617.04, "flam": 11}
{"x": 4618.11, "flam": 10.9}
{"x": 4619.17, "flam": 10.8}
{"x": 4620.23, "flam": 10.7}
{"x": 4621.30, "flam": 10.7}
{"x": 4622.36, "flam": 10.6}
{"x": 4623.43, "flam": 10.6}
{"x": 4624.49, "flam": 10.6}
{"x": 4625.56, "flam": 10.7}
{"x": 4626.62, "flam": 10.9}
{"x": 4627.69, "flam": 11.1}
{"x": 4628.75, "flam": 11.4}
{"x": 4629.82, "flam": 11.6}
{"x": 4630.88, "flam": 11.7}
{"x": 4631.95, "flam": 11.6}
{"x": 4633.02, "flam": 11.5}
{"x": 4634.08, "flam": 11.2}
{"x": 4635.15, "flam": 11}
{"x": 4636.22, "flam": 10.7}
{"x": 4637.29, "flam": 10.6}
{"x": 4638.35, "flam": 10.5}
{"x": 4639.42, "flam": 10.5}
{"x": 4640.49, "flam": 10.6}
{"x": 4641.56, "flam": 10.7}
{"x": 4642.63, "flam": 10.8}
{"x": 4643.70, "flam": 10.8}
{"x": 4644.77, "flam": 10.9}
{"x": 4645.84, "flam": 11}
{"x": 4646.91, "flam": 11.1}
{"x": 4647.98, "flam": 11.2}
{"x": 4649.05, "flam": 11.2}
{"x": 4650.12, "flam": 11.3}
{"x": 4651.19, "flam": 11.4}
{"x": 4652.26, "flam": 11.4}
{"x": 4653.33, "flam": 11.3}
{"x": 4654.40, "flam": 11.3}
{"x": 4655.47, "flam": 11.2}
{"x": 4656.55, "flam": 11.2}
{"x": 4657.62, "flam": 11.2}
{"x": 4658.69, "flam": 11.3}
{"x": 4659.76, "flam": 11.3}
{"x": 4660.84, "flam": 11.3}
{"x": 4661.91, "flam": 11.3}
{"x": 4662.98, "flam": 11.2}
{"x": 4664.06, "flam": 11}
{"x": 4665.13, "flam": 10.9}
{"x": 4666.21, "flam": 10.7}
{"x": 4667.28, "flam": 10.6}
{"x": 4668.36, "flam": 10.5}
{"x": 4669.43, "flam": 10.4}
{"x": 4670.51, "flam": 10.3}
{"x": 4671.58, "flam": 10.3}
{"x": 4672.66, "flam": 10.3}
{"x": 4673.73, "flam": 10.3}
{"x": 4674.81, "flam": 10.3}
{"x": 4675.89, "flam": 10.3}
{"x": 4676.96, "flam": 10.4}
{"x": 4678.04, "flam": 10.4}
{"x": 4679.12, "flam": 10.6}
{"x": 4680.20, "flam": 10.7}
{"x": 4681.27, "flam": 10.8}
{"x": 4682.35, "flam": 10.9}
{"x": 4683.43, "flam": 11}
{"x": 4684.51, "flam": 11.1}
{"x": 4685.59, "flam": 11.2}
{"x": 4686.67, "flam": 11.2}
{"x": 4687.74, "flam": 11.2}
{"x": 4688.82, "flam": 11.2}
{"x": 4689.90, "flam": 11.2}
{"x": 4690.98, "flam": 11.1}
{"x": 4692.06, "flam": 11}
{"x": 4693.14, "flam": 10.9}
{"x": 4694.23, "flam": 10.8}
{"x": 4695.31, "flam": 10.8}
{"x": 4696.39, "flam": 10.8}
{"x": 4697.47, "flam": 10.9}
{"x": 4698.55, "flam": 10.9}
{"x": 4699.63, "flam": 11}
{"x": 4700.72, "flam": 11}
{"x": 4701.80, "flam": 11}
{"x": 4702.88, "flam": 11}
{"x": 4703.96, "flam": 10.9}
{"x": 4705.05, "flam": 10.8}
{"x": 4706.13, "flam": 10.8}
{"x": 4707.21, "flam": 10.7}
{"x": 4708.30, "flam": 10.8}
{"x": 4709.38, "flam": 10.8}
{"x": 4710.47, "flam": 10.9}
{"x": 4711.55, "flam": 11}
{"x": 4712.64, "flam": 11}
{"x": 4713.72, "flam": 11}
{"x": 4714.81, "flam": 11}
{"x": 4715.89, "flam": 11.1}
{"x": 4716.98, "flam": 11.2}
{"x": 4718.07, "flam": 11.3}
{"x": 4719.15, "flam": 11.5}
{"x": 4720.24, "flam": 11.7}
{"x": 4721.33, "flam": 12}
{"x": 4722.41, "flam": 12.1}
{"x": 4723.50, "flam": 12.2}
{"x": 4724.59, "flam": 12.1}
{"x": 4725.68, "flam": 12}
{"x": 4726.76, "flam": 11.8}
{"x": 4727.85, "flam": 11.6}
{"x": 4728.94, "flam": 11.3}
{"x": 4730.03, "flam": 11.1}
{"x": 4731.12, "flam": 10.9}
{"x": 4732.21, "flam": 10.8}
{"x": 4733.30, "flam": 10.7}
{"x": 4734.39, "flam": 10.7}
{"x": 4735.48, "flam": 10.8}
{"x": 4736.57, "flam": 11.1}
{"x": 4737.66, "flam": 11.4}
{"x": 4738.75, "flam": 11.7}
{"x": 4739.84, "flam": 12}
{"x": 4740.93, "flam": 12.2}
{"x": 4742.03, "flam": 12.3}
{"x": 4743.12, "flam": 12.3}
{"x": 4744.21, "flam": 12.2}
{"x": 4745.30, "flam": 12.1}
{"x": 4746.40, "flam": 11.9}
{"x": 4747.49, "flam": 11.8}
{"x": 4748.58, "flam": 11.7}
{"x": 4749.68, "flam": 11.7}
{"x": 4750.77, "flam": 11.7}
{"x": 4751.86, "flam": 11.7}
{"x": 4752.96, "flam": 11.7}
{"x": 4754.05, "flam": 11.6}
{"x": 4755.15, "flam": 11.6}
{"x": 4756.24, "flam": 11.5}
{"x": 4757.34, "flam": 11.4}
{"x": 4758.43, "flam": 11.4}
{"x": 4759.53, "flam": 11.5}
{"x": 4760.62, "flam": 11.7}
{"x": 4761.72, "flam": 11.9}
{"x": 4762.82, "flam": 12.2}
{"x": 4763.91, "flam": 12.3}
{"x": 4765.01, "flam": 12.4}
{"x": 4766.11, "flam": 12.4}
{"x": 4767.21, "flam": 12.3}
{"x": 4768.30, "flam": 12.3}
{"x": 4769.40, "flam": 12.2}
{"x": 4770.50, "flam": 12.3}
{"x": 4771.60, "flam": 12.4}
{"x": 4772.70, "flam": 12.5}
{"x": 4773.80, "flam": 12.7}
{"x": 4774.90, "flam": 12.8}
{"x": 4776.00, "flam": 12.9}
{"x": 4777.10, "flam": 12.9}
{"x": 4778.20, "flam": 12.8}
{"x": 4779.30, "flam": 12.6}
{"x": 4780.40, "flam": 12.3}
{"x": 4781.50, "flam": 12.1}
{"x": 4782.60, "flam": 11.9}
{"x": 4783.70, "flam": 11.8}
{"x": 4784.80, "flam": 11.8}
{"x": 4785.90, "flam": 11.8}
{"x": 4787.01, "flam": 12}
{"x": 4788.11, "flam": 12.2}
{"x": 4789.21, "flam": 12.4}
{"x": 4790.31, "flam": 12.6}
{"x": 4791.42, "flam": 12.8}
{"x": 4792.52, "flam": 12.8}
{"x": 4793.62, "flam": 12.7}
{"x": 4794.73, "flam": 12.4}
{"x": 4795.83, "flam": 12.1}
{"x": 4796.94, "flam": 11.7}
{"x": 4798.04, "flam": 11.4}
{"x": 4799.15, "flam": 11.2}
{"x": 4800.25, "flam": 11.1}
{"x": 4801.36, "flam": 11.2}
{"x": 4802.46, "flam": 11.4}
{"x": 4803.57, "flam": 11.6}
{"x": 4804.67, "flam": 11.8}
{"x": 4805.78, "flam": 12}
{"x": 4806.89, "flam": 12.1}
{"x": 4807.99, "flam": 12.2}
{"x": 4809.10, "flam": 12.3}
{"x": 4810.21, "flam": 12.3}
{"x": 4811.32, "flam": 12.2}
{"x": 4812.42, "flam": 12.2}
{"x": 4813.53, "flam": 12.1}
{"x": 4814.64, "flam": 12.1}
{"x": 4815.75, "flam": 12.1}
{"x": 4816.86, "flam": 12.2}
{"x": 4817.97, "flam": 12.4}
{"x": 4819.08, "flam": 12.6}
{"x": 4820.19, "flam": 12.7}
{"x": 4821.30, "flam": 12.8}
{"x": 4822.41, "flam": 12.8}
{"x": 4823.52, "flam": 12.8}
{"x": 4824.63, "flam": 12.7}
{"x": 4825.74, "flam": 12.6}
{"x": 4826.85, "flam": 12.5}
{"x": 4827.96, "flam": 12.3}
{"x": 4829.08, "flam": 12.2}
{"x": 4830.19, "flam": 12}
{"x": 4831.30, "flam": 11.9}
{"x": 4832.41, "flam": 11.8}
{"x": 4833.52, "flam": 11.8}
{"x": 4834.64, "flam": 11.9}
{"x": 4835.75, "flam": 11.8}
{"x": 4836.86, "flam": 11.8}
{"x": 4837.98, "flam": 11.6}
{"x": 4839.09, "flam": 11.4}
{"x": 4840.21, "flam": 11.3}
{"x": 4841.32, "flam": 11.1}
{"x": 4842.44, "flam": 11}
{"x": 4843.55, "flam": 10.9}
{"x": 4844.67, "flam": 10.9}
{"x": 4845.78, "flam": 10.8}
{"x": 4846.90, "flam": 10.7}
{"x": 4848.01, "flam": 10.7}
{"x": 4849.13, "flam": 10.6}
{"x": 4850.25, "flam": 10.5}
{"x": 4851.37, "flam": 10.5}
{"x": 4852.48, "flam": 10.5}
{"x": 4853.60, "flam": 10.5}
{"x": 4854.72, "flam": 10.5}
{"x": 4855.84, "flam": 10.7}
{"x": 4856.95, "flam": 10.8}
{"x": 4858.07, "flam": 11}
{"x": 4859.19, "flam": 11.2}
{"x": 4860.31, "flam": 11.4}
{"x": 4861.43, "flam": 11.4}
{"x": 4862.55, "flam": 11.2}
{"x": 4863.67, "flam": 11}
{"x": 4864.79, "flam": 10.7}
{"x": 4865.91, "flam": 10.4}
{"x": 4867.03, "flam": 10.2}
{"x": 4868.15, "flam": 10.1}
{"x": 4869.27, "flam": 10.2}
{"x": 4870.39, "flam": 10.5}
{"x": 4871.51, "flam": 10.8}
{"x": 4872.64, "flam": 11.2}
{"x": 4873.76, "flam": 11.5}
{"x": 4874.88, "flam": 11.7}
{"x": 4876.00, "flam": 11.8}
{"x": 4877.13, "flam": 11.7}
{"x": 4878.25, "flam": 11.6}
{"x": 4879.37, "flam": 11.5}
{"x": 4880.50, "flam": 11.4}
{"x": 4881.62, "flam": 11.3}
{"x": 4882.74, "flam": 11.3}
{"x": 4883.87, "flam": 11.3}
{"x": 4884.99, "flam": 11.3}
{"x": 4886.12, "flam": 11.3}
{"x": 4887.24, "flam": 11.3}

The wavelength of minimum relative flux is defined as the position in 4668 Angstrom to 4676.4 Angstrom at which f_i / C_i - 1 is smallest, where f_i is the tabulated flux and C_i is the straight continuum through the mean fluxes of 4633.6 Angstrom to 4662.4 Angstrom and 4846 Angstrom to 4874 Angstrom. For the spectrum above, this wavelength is 4670.51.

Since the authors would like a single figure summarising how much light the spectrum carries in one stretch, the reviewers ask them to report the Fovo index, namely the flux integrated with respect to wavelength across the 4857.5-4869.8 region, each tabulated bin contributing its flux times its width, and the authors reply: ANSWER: 133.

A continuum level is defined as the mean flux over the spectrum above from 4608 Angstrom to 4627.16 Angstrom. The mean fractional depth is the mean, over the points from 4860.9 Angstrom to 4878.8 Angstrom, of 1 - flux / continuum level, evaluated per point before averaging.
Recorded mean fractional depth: 0.03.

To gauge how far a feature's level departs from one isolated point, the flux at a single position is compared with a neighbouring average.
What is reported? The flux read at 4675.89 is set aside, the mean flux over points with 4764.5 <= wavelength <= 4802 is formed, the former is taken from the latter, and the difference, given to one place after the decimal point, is 1.9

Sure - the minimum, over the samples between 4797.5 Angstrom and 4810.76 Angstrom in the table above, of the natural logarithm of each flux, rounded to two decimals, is 2.41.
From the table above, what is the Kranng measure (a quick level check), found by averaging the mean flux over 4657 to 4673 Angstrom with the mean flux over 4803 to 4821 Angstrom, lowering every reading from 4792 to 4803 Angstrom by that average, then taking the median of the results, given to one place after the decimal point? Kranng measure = 0.0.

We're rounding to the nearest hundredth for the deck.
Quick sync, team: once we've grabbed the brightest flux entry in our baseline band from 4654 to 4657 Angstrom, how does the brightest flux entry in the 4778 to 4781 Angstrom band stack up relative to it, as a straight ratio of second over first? 1.13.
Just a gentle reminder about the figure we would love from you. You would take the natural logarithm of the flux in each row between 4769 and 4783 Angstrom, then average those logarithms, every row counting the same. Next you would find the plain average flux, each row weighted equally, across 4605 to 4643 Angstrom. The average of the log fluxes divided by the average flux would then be 0.224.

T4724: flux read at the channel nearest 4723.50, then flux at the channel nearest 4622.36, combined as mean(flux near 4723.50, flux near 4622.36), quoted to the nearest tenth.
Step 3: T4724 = 11.4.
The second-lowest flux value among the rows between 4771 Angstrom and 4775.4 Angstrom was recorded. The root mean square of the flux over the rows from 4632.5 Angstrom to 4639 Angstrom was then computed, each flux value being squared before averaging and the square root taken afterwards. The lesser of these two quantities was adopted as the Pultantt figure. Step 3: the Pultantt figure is 10.9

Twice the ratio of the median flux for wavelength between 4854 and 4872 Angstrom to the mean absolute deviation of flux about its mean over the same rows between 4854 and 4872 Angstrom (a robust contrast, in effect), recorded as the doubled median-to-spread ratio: 63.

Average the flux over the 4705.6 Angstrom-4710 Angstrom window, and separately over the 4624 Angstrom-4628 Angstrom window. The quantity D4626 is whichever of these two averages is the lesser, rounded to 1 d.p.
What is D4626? 10.8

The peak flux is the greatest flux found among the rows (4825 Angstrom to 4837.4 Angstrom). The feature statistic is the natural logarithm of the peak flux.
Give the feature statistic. 2.53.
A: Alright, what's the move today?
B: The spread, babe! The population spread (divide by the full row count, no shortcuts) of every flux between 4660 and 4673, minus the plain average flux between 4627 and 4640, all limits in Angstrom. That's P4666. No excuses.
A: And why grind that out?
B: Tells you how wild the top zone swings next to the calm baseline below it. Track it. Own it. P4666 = -10.7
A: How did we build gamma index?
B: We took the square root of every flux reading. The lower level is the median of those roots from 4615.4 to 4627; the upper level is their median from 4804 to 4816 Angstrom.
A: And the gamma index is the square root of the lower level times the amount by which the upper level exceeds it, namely 0.82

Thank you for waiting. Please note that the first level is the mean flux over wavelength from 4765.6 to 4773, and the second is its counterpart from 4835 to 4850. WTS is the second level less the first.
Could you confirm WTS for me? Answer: -1.2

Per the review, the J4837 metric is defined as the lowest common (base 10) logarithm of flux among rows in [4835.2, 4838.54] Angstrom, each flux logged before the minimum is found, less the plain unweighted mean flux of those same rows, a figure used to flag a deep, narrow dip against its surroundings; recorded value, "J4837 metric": -10.7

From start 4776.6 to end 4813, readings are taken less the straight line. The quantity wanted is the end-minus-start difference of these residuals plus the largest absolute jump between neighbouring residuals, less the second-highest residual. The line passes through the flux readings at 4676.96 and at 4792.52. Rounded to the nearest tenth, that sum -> -1.3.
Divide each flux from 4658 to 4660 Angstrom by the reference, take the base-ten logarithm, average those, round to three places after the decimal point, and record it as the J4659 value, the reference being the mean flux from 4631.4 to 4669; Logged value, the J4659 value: 0.010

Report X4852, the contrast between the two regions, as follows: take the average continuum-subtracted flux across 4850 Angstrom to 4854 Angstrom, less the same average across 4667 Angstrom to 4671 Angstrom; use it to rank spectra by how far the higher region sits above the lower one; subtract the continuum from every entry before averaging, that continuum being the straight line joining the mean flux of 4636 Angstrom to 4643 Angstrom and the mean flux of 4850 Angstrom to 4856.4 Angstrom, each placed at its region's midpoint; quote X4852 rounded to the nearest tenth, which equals 0.1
